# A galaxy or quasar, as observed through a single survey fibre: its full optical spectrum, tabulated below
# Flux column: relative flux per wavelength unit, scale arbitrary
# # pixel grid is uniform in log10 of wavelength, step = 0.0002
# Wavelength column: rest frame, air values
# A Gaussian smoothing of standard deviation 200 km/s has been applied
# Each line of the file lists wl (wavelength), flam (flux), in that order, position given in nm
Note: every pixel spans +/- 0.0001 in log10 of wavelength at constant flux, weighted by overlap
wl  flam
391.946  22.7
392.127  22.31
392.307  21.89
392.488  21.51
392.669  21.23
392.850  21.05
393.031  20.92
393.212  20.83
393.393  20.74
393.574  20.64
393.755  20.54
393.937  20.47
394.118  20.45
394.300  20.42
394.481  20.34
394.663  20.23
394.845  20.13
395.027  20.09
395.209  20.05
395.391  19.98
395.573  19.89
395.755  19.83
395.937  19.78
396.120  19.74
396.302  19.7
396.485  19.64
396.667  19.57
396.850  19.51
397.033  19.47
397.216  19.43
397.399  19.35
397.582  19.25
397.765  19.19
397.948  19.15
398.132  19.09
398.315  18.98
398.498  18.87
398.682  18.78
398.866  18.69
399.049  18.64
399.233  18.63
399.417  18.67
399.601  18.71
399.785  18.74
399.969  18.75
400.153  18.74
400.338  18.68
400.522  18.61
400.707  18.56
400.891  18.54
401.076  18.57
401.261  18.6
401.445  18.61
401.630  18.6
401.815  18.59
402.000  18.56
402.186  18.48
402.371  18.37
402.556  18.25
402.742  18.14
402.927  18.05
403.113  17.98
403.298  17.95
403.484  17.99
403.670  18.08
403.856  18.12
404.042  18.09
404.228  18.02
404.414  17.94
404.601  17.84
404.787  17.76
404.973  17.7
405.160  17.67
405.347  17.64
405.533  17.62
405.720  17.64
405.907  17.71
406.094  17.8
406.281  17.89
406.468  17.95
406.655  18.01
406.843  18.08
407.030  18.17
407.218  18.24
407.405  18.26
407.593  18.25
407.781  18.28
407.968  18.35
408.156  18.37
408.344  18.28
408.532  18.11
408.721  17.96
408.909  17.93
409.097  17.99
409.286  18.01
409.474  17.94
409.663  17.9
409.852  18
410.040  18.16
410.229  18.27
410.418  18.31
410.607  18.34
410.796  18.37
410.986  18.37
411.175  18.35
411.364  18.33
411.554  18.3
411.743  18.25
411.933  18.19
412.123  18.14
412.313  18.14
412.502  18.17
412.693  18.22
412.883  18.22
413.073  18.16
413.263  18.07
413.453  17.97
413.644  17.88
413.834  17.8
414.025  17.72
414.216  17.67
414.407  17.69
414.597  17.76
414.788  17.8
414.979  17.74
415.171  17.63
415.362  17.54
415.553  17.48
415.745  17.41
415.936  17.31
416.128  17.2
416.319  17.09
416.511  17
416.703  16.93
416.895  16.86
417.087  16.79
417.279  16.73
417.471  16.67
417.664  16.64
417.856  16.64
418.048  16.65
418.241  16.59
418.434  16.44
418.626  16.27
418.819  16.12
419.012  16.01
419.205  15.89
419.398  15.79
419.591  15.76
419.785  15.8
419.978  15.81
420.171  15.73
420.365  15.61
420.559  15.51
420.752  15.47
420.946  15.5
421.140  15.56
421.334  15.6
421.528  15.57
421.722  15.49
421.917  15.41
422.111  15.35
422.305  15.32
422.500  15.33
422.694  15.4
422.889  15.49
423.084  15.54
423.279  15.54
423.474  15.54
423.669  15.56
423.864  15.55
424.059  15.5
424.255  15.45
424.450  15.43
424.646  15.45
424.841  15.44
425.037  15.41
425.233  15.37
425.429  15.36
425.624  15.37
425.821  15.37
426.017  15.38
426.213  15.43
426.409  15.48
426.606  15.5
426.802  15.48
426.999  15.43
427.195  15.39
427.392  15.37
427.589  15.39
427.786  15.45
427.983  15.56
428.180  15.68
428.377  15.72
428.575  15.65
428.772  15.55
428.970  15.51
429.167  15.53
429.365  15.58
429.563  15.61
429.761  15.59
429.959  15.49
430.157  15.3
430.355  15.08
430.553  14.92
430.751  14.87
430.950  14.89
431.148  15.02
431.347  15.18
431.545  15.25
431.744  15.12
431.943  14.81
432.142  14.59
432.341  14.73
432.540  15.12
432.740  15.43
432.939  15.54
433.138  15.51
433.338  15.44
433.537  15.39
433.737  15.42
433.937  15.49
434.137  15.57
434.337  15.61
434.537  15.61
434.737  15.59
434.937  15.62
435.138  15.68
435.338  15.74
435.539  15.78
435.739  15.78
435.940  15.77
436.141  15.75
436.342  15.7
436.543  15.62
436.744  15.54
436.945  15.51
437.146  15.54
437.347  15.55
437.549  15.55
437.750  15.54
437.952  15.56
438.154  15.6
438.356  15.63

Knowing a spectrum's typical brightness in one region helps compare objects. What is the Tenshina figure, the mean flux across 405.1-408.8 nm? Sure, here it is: 18.0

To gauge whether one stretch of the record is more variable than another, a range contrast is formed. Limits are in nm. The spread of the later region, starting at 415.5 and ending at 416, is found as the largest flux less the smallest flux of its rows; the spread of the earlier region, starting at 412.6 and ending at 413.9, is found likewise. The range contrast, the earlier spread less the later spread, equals 0.25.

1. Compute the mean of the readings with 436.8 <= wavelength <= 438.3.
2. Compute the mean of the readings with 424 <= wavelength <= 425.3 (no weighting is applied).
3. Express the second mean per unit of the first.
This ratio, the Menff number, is 0.99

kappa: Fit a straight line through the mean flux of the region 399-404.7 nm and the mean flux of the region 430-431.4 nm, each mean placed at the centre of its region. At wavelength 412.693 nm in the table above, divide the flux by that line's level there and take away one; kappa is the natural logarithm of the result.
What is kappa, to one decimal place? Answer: -2.8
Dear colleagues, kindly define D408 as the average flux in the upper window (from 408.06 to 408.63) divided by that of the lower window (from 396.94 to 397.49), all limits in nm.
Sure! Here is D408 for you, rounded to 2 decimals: 0.94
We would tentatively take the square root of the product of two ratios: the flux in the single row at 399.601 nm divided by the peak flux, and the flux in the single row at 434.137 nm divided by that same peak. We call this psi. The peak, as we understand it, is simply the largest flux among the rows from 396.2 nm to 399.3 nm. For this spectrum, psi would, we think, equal 0.87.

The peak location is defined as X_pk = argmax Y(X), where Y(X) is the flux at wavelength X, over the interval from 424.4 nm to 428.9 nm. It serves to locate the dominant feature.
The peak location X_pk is 428.377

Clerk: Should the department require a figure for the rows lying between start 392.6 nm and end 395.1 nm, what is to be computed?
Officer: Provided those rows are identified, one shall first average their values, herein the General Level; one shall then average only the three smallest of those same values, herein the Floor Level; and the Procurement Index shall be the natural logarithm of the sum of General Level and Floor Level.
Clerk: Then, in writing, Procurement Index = 3.71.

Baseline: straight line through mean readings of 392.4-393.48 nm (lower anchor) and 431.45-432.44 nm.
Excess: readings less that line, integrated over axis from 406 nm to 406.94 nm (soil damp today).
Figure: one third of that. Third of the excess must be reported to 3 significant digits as -0.302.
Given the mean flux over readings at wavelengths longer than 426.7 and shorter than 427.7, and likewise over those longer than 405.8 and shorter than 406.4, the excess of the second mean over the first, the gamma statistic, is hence 2.4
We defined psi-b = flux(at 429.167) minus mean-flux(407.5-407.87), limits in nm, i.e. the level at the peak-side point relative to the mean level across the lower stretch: -2.7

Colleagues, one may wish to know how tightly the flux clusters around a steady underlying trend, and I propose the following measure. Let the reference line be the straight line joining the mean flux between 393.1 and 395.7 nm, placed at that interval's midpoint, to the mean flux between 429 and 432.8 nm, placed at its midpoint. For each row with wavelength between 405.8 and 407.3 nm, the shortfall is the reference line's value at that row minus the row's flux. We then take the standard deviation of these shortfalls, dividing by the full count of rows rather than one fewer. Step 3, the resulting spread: 0.230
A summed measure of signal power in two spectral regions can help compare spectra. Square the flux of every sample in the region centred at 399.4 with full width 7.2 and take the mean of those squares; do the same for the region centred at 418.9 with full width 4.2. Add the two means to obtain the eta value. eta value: 618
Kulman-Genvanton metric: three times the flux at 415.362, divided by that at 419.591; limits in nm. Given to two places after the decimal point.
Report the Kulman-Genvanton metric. 3.34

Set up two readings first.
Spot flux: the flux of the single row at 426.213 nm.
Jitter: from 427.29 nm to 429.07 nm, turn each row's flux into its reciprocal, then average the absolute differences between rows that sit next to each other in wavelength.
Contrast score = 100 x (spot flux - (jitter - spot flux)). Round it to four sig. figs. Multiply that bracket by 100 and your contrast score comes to 3086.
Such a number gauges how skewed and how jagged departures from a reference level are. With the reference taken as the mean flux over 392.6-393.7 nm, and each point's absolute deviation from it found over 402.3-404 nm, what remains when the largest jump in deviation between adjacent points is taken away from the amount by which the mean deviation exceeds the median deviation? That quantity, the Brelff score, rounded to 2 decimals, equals -0.14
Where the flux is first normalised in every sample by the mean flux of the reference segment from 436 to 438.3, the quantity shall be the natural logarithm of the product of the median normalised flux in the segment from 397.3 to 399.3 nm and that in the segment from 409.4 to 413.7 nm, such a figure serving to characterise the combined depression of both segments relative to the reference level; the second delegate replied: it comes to 0.35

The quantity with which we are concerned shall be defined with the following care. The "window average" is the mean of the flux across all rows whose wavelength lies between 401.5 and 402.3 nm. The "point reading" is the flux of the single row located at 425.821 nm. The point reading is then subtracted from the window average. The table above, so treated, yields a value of 3.2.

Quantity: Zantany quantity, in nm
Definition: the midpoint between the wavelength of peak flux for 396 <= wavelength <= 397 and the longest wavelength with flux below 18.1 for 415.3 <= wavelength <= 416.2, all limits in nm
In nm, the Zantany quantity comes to 406.12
